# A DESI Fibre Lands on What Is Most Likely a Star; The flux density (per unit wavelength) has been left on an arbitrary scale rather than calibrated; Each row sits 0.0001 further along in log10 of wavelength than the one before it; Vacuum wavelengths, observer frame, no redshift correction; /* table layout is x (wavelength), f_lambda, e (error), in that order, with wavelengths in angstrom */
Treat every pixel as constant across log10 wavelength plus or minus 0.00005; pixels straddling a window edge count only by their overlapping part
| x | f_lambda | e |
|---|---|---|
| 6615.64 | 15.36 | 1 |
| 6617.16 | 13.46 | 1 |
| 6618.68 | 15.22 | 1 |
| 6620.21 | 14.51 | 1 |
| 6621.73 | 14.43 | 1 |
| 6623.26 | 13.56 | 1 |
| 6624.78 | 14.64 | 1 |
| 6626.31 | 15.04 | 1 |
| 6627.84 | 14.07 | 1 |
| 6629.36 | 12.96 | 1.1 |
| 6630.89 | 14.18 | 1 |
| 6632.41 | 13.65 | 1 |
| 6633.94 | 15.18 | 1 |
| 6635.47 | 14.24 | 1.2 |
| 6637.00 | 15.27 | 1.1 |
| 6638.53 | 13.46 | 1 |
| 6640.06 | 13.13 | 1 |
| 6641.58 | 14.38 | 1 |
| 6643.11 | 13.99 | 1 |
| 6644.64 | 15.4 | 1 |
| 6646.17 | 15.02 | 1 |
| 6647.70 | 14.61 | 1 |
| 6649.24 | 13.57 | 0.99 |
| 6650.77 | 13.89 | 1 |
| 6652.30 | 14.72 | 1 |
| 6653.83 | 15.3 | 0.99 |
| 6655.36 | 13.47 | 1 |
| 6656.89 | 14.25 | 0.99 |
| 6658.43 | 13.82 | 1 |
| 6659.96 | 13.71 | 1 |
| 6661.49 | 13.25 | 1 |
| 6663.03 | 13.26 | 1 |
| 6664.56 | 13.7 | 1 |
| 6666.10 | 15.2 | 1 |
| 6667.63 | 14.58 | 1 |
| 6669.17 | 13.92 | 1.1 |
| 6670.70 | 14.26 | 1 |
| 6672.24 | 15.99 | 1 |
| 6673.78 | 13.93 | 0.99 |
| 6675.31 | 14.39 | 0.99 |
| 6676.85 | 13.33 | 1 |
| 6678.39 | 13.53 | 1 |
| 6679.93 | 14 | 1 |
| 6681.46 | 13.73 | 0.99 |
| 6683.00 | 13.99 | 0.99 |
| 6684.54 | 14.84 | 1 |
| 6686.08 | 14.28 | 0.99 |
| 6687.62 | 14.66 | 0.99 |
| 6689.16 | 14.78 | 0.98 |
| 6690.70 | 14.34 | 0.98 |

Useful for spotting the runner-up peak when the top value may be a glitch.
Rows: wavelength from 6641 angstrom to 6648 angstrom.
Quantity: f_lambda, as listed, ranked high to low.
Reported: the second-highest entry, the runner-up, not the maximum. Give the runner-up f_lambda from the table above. 15.02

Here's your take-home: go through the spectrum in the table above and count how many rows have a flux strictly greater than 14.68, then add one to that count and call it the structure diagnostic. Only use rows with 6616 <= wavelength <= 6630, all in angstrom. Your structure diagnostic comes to 3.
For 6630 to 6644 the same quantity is 3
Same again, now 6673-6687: 2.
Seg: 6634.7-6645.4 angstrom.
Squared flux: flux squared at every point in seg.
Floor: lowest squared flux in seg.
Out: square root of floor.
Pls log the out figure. 13.1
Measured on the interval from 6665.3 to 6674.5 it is 13.9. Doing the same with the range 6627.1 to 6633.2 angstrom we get 13.0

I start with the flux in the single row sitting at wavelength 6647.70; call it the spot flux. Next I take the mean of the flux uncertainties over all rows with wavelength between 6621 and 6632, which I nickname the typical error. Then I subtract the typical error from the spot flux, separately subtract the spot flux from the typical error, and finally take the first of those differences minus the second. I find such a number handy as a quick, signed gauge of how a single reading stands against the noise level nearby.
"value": 27.2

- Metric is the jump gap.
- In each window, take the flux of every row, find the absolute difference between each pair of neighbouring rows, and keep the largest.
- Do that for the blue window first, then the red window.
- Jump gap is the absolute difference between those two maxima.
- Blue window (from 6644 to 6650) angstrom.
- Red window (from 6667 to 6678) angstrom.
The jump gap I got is 1.02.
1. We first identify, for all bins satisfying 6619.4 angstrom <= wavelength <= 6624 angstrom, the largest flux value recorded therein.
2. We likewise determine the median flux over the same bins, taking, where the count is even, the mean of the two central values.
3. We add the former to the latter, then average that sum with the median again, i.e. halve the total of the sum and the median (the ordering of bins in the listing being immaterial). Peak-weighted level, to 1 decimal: 21.7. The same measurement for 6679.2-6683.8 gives 21.0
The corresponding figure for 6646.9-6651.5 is 21.2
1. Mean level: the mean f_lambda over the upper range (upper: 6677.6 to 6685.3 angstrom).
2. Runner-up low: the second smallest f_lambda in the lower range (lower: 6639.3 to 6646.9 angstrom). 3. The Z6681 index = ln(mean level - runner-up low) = -3.6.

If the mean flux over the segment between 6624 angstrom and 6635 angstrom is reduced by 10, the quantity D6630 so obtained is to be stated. 4.2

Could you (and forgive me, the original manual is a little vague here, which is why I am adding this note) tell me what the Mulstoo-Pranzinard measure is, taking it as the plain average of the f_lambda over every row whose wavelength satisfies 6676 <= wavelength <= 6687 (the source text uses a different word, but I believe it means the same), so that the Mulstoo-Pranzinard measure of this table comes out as 14.0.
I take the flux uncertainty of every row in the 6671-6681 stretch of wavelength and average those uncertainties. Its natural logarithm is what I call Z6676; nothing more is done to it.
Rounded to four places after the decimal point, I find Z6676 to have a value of -0.0033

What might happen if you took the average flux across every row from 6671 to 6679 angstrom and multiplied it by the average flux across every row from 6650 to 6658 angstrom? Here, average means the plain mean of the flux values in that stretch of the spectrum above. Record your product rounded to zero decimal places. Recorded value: 204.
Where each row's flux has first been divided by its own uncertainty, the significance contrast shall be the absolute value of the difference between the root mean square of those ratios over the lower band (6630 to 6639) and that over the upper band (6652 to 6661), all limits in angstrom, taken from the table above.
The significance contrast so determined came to 0.5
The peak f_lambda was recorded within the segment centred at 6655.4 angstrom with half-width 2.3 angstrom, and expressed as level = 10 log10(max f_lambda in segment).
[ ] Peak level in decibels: 11.85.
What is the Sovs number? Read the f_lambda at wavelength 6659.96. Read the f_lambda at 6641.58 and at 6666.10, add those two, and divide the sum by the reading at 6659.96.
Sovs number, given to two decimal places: 2.16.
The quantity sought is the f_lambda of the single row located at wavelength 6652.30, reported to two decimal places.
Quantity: 14.72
